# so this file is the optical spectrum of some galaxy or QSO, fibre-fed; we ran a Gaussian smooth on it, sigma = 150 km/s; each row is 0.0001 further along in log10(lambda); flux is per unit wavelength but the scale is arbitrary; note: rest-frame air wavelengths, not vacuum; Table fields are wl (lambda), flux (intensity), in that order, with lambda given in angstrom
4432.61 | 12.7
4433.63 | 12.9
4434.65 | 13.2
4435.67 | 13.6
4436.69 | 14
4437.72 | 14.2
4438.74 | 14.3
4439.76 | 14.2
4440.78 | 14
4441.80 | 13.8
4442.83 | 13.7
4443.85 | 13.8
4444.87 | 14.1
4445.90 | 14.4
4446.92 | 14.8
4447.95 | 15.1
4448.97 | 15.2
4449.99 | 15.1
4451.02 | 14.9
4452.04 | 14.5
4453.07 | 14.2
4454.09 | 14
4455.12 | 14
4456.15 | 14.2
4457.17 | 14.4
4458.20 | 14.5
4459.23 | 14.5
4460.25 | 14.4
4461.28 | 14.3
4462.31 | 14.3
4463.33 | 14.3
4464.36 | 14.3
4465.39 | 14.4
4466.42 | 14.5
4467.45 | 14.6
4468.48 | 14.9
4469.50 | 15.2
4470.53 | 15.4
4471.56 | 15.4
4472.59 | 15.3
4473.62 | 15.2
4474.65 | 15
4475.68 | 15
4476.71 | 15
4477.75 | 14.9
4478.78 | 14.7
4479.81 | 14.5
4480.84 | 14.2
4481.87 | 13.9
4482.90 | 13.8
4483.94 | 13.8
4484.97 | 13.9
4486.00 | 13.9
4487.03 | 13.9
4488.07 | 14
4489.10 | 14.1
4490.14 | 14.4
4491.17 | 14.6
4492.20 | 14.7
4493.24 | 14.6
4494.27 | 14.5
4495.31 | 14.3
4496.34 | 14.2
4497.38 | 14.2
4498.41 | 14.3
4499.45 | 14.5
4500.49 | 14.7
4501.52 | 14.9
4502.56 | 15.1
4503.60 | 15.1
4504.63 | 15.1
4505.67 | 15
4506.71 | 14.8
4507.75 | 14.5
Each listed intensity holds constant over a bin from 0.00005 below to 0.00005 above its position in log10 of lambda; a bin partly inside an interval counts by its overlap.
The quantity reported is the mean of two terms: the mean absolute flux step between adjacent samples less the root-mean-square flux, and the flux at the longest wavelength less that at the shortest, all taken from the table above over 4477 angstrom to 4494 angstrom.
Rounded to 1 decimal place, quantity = -7.2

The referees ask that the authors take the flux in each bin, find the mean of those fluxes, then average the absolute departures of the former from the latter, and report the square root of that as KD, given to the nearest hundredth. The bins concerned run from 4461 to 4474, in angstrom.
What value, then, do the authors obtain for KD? 0.65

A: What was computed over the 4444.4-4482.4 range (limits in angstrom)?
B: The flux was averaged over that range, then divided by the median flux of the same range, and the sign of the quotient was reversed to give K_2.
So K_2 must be -1.010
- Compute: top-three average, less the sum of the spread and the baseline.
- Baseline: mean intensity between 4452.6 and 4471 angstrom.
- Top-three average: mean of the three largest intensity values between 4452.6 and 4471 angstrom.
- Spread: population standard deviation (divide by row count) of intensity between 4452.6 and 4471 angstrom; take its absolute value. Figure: 0.34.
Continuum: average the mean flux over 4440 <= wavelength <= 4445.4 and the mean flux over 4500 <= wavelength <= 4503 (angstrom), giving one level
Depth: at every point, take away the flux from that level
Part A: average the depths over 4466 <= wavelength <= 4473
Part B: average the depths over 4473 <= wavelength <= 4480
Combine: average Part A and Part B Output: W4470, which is -0.6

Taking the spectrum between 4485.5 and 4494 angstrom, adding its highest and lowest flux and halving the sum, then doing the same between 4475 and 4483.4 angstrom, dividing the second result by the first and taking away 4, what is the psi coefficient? -2.99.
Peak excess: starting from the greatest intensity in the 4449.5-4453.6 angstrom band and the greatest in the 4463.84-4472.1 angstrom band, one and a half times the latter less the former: 8.00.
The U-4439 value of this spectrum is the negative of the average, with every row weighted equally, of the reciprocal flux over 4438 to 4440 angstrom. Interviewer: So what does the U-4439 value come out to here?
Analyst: -0.070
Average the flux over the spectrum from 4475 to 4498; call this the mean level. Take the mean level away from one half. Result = -13.8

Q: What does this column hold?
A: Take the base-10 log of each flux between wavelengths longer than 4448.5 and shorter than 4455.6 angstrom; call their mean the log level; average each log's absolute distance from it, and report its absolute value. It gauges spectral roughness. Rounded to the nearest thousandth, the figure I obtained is 0.013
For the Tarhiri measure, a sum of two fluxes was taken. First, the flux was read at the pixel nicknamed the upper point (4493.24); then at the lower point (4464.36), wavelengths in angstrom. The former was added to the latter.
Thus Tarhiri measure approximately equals 28.9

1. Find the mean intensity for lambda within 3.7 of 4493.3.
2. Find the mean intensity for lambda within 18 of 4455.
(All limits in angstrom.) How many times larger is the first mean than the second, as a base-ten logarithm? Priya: -0.001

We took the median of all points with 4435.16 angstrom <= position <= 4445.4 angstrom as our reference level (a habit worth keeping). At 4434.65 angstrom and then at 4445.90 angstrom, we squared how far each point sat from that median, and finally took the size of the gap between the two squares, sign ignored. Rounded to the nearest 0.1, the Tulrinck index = 0.5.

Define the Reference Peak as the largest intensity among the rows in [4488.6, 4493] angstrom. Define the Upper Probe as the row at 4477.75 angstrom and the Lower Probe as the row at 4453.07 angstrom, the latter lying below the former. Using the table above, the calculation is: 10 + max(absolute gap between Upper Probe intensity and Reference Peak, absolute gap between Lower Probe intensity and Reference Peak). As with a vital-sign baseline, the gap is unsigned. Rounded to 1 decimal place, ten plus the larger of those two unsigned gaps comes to 10.5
